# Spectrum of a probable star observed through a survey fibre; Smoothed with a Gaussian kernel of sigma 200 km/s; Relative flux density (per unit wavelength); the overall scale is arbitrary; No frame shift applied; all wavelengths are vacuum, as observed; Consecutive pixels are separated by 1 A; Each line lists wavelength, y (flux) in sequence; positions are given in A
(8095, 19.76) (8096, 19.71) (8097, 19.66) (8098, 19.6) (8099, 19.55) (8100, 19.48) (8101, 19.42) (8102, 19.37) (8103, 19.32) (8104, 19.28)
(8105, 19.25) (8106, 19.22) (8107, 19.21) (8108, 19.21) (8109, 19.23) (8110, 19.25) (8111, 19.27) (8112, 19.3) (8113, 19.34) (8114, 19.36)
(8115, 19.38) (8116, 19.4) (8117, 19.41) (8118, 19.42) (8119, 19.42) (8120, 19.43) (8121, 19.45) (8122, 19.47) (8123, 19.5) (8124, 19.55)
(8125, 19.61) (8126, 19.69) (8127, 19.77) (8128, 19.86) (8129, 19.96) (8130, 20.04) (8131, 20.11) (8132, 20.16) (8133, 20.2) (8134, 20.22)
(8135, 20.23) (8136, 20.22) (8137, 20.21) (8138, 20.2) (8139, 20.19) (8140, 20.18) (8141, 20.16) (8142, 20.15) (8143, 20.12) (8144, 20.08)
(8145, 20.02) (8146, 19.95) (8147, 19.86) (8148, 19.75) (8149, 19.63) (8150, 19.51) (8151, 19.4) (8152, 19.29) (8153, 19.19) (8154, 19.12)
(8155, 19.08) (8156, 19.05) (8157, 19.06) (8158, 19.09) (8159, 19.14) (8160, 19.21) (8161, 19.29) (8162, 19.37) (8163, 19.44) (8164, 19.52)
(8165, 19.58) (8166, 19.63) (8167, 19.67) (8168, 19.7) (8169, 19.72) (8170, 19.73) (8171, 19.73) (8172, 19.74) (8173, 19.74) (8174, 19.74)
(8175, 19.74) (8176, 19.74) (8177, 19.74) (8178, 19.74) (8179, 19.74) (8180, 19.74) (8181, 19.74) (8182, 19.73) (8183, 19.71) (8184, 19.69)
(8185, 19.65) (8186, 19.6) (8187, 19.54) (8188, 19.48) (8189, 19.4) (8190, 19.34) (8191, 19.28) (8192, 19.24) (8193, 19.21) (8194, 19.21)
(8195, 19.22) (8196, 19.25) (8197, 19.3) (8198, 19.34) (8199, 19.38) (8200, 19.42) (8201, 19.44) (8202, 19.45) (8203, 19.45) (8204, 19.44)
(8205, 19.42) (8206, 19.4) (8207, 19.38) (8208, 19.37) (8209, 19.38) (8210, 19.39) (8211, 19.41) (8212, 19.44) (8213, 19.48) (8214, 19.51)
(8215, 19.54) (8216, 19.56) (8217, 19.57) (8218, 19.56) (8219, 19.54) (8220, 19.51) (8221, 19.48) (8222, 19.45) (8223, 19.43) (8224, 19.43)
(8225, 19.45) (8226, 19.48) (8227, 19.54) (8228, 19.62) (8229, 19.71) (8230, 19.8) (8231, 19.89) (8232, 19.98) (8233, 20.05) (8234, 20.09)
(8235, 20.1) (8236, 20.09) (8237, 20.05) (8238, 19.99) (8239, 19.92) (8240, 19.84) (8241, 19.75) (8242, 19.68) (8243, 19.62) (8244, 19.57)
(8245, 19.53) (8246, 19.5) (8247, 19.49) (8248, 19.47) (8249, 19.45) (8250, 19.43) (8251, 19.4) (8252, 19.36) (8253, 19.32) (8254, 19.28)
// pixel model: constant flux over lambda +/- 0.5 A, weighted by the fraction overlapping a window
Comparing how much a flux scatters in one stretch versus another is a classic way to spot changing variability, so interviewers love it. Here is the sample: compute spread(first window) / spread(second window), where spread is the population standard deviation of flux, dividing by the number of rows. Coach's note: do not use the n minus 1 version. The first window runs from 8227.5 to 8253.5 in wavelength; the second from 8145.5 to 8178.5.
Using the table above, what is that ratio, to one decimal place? 0.9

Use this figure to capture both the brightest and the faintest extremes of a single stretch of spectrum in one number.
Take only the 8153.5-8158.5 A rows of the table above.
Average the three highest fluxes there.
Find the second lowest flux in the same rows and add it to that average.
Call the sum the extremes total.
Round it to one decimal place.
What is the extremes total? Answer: 38.2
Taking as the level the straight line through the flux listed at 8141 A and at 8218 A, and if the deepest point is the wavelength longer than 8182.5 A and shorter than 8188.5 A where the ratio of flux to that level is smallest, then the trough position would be 8188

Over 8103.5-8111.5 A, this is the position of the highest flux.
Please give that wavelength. 8104 A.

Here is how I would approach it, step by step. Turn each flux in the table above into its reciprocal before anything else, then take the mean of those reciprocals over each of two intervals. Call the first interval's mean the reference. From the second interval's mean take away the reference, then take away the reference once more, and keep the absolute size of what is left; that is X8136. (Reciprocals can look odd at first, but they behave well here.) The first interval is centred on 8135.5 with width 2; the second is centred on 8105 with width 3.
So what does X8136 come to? 0.047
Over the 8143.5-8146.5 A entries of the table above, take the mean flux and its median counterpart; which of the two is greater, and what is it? 20.0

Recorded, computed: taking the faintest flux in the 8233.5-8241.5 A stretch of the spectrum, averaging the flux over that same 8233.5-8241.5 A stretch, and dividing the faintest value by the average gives 0.989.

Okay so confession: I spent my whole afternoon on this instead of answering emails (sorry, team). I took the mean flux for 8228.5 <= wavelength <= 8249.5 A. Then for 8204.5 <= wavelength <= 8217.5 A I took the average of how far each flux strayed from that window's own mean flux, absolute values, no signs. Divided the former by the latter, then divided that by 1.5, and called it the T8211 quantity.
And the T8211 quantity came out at 209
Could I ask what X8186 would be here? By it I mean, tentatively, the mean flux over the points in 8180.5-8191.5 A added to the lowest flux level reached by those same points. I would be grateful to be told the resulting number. 38.8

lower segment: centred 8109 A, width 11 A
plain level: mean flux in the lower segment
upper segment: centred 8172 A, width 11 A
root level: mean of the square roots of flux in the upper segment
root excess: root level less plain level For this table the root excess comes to -14.82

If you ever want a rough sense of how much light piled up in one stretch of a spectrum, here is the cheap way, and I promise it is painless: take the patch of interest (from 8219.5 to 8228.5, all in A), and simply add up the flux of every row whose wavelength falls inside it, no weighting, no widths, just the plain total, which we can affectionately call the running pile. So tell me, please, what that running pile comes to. 175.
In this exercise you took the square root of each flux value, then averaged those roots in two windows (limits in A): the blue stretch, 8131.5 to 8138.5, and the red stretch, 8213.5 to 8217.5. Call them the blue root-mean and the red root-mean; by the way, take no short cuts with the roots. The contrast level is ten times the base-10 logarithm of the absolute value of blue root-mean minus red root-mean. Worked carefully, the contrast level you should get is -11.3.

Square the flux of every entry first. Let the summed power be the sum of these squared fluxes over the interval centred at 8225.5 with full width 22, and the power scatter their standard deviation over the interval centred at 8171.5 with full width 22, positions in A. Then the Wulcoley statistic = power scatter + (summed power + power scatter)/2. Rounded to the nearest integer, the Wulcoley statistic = 4267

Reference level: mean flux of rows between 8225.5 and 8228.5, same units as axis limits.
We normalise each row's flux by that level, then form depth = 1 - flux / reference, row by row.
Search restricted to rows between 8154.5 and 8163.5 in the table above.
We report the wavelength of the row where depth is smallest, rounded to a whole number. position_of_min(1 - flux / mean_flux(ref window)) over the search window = 8163 A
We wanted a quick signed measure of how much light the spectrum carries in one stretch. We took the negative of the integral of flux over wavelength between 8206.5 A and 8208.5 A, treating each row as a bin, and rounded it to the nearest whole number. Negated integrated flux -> -39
